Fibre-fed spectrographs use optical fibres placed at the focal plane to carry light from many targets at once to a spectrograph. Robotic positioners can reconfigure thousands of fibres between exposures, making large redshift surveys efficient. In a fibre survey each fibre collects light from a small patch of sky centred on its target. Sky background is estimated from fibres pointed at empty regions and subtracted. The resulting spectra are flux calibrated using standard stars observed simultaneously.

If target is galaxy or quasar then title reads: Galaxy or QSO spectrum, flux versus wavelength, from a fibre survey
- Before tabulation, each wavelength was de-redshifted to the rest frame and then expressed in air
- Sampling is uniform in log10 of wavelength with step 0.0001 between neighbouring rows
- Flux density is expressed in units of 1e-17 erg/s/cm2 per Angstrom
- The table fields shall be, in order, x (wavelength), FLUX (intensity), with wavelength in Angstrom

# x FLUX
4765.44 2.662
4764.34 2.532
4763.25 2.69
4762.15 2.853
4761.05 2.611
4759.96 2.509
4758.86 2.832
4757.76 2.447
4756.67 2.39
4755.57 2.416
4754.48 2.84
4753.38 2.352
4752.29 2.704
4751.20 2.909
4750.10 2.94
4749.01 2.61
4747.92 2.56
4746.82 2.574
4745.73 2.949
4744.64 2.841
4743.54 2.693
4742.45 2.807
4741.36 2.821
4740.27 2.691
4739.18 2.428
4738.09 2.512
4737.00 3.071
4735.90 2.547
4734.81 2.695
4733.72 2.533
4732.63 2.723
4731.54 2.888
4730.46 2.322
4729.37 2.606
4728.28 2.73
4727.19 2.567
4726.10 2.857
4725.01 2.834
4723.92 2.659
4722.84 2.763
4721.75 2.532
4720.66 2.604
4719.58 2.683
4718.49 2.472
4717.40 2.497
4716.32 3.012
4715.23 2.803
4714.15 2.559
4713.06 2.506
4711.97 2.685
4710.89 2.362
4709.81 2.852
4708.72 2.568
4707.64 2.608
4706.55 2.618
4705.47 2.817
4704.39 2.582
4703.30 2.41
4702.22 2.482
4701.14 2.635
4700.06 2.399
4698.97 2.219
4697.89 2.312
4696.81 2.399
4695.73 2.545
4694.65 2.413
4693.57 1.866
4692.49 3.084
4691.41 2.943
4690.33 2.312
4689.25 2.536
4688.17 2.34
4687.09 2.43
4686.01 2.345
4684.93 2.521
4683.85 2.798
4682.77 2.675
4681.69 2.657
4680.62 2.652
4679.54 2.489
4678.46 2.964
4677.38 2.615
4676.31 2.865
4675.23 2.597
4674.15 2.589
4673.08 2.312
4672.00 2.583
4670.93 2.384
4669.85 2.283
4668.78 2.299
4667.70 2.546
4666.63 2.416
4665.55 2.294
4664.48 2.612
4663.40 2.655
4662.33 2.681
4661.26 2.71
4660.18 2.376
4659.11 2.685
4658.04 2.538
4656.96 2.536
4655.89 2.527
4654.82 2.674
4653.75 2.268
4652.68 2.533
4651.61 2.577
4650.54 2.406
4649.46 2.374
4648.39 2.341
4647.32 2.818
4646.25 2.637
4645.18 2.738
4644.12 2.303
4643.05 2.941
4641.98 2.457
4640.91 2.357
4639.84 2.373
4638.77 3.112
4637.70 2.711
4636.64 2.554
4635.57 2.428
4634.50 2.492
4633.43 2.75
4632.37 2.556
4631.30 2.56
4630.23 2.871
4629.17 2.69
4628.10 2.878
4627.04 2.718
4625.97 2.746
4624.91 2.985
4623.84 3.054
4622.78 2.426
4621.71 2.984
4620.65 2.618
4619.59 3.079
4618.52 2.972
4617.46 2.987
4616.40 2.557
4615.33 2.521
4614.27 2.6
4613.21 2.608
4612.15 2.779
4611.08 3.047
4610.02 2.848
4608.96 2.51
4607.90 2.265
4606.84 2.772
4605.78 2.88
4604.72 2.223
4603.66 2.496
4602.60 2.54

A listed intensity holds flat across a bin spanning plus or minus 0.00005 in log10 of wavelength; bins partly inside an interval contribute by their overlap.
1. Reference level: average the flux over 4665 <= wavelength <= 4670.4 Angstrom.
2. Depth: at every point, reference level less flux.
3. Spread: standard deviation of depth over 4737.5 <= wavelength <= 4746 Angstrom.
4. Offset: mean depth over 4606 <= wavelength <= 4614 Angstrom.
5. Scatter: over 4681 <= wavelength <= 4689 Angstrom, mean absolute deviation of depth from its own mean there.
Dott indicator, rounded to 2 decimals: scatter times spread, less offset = 0.35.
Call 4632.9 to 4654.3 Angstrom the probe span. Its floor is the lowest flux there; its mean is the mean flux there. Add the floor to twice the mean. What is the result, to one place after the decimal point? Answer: 7.4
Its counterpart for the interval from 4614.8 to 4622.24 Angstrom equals 8.2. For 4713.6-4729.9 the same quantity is 7.8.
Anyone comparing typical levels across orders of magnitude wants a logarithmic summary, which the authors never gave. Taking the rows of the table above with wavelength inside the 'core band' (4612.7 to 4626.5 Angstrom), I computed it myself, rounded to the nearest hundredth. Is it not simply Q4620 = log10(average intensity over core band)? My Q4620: 0.44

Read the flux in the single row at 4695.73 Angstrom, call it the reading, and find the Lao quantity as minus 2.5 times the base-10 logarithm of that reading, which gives -1.01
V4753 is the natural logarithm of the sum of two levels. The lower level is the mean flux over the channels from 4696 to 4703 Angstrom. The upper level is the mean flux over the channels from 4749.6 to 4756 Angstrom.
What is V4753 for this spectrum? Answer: 1.63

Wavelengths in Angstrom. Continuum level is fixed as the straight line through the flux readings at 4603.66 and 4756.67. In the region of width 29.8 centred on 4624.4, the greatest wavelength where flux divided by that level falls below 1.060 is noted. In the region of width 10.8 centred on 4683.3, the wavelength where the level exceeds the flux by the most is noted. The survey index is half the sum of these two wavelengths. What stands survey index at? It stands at 4662.4 Angstrom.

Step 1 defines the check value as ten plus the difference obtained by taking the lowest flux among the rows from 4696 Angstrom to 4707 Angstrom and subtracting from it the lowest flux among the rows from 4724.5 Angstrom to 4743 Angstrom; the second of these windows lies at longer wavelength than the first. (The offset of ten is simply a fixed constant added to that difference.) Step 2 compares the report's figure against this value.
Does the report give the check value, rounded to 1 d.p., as 9.9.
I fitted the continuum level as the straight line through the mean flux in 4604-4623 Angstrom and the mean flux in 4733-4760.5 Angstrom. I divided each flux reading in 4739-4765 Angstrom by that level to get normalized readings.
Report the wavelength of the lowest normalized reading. 4753.38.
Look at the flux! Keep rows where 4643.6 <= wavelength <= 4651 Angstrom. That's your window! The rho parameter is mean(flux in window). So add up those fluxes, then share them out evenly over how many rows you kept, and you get 2.52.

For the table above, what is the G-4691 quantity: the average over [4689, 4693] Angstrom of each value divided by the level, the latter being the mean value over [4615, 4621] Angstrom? 0.97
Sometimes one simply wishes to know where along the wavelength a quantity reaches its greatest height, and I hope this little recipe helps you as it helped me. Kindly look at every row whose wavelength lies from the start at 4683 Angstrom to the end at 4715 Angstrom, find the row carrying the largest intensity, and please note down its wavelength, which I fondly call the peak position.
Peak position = 4692.49 Angstrom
